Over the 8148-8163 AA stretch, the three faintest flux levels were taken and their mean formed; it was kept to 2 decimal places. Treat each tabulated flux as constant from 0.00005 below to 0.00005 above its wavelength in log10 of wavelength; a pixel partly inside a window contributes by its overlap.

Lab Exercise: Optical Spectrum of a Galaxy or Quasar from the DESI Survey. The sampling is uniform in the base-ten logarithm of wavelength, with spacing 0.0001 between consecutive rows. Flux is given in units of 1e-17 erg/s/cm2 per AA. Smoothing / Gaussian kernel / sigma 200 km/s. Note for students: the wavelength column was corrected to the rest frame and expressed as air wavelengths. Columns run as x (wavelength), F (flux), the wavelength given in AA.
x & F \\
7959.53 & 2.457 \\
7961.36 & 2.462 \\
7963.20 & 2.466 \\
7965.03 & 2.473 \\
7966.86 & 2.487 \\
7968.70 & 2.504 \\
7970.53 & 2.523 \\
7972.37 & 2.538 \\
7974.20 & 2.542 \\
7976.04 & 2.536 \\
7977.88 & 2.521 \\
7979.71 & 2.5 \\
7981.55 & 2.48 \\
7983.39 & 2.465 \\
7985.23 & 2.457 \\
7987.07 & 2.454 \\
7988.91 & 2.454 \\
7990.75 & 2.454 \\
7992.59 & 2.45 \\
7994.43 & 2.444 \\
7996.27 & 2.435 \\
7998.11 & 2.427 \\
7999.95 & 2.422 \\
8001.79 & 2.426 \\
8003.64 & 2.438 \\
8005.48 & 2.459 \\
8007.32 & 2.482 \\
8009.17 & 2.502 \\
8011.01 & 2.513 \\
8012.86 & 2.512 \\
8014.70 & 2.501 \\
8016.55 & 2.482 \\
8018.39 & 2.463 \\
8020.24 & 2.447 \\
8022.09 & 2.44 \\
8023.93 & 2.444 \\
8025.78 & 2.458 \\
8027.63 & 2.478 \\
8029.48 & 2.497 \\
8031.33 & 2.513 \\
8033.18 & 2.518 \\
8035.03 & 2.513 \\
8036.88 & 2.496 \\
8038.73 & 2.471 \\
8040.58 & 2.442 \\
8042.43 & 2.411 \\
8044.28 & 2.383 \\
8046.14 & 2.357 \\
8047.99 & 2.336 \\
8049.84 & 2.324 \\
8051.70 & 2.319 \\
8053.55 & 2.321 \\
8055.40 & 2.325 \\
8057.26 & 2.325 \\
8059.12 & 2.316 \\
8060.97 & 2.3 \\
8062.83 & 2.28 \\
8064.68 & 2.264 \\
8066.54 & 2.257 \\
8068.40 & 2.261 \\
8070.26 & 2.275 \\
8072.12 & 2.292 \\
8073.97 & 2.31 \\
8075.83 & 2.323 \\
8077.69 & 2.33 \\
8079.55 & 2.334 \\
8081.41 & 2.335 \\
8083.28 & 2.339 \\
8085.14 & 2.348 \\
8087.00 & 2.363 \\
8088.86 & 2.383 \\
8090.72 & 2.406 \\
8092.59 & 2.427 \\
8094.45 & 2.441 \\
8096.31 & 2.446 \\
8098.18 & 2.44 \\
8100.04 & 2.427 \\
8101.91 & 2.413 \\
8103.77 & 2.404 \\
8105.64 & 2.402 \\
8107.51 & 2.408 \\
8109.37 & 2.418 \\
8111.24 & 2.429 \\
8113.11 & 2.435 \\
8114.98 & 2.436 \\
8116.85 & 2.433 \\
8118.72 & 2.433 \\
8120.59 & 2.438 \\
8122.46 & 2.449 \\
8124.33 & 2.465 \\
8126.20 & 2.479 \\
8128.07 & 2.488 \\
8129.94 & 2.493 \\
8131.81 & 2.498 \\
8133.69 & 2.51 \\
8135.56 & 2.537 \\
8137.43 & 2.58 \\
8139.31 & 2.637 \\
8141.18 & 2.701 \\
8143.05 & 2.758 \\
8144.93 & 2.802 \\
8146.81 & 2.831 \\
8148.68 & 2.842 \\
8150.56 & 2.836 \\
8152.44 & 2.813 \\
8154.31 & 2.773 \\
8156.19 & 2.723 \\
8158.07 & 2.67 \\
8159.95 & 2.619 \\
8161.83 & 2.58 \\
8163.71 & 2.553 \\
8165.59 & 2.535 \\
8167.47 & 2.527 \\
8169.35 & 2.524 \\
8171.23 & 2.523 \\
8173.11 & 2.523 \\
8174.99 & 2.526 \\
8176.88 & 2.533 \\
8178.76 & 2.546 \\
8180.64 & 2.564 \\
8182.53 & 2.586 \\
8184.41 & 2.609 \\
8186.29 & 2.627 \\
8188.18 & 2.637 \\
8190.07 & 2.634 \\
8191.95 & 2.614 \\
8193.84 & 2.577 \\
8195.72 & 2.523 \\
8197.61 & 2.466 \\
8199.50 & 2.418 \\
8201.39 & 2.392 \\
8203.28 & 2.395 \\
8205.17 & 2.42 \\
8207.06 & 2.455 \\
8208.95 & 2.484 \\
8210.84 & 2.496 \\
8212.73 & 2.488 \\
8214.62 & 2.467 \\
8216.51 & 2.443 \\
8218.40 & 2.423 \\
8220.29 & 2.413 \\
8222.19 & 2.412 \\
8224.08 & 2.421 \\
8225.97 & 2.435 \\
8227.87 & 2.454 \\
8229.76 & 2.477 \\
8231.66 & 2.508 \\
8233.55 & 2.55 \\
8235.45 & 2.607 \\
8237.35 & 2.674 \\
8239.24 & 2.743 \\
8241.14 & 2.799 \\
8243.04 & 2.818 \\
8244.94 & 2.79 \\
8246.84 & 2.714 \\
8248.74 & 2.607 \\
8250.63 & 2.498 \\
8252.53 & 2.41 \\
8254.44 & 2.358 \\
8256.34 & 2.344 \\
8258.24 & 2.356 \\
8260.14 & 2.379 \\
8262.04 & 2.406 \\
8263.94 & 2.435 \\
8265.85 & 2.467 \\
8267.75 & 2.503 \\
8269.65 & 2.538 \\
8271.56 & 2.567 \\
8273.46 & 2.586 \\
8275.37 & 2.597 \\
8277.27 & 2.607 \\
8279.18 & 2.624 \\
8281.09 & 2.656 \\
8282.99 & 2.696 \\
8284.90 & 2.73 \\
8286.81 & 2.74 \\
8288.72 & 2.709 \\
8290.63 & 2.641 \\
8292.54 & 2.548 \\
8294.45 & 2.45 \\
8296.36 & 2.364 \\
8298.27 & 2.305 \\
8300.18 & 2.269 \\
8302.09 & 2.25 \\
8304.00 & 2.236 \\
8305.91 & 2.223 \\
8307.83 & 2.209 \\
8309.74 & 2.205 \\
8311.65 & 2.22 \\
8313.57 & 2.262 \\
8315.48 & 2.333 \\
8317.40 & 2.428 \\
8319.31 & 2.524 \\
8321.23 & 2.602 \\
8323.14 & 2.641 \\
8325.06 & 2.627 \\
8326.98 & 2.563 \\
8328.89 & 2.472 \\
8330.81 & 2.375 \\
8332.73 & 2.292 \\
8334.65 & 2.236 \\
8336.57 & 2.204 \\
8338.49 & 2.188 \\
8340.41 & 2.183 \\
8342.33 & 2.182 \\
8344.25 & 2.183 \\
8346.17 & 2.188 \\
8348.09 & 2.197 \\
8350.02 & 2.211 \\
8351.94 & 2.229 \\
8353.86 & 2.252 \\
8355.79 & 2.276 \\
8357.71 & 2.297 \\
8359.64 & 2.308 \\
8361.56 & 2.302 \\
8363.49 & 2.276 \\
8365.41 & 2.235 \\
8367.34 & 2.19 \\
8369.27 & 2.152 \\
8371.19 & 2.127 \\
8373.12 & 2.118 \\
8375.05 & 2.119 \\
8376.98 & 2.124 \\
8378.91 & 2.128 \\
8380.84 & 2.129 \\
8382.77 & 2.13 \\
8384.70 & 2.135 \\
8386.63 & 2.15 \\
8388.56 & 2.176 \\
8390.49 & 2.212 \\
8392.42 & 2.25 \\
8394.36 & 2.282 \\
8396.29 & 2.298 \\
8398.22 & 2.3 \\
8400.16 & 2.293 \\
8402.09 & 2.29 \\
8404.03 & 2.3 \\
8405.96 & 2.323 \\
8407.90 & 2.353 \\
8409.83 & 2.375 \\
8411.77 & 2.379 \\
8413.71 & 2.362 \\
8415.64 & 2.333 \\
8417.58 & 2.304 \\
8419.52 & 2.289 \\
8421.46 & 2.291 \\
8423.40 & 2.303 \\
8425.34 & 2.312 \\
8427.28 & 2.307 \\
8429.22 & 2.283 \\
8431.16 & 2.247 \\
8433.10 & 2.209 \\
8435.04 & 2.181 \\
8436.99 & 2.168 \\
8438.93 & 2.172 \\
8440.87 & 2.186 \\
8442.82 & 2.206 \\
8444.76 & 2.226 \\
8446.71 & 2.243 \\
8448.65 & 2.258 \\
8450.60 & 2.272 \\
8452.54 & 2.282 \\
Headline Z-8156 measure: 2.62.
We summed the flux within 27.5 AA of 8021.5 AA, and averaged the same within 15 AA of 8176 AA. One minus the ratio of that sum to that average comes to -27.7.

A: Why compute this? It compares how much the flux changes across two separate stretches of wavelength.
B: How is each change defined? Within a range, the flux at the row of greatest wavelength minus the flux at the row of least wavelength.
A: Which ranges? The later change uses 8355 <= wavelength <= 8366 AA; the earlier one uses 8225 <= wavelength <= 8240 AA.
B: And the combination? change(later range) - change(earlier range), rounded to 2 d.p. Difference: -0.35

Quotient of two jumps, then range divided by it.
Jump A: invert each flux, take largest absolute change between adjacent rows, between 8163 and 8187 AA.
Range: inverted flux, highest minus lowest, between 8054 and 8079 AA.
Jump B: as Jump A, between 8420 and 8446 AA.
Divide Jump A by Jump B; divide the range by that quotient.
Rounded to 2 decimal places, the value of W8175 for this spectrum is 0.03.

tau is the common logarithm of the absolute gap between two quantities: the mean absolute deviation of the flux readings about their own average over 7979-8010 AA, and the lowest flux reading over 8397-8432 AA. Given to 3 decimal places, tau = 0.348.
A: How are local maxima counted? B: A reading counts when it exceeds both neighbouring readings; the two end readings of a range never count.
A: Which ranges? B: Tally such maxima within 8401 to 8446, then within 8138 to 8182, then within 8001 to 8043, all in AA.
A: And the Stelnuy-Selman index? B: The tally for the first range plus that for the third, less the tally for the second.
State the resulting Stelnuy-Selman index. 3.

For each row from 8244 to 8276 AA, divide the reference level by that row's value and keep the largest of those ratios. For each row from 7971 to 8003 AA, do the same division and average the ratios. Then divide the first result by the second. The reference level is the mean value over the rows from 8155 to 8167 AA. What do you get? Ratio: 1.054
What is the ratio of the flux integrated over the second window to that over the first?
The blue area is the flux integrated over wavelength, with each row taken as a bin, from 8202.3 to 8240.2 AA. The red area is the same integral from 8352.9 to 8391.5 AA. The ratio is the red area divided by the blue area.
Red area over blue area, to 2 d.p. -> 0.90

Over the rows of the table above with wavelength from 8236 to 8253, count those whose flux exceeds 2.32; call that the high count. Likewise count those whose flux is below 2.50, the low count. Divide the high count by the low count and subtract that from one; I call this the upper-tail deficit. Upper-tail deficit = -3.5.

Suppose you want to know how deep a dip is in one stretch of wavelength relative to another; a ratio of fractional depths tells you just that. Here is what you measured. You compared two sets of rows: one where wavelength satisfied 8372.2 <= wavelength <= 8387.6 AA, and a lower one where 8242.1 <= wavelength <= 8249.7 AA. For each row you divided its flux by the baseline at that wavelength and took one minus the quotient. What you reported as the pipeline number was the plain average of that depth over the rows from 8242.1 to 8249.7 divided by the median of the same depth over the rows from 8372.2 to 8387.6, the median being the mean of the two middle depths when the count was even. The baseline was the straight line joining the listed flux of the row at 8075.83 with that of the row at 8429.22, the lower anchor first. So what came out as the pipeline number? -2.7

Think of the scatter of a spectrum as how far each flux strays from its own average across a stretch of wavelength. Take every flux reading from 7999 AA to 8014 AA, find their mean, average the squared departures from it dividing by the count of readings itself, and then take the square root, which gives 0.04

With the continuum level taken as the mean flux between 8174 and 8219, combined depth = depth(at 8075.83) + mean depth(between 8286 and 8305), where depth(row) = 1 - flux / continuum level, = 0.10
